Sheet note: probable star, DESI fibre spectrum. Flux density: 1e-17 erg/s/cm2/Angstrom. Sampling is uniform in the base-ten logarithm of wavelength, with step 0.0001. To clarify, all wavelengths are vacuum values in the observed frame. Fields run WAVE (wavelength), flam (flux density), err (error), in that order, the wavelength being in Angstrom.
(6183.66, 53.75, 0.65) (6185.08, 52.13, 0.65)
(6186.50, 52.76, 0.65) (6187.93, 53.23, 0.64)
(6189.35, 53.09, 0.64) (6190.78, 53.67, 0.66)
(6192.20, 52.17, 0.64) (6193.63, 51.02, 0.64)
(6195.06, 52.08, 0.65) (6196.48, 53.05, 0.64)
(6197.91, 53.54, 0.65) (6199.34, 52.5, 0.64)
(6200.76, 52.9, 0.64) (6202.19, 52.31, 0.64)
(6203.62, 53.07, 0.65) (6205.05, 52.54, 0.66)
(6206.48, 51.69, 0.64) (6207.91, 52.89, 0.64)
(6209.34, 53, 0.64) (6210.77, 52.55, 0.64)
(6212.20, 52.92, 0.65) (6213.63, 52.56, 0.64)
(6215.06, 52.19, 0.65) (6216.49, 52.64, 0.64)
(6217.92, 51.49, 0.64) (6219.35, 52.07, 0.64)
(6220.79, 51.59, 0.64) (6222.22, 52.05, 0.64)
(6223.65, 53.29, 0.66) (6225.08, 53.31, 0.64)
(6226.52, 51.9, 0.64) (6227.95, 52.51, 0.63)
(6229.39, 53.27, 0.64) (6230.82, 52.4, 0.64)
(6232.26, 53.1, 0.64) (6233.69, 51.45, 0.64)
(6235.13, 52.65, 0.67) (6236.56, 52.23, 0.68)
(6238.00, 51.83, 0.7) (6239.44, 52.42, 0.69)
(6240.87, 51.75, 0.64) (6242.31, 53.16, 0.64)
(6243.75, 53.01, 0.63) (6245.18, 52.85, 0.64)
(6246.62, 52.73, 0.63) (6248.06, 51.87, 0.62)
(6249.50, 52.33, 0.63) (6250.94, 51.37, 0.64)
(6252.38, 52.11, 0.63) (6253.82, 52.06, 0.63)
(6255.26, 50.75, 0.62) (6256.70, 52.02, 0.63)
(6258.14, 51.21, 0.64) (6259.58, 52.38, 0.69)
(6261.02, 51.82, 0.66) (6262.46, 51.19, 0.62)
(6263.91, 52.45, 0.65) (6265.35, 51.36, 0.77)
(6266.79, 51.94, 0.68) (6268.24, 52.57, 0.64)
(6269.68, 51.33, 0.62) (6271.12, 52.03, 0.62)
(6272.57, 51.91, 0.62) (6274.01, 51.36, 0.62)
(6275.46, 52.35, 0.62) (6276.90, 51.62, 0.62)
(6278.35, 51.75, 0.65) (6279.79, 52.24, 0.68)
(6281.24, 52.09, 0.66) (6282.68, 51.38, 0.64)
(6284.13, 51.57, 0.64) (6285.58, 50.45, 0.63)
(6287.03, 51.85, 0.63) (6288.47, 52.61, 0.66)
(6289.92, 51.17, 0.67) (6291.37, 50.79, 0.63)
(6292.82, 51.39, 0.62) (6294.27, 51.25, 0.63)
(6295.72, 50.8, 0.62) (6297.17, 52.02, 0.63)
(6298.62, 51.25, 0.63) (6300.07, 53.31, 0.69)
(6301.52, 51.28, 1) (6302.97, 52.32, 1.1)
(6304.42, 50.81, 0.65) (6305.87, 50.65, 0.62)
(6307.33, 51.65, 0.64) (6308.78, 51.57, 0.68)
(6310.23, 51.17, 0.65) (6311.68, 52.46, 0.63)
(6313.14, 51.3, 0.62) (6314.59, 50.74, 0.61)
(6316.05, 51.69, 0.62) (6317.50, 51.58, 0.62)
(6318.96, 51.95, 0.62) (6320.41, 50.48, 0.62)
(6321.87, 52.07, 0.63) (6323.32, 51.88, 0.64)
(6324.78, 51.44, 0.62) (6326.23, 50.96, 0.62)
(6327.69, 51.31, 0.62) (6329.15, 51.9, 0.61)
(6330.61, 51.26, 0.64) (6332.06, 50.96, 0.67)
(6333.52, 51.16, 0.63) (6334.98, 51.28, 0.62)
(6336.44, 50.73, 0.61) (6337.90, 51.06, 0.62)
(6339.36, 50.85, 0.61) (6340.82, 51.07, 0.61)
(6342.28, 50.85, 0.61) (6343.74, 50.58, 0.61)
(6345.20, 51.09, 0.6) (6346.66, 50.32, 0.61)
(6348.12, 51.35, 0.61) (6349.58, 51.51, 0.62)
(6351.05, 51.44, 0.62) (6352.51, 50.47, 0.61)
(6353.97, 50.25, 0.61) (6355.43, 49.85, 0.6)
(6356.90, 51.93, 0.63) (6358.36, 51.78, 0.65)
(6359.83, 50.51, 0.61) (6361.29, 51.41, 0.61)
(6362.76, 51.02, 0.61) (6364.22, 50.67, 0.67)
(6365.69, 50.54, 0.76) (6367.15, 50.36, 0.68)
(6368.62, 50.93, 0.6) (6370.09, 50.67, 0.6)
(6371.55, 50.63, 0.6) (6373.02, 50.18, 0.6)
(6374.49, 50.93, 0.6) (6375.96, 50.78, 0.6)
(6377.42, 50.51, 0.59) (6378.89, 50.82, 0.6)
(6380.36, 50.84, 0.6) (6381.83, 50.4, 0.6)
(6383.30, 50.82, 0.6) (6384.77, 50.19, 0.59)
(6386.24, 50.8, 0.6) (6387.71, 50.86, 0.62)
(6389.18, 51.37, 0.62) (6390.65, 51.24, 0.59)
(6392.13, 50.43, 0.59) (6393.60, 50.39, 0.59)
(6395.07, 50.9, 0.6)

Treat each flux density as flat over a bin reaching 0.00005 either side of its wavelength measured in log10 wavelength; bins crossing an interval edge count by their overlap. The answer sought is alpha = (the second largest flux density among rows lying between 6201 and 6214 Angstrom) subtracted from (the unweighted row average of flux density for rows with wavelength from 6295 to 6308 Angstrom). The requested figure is -1.4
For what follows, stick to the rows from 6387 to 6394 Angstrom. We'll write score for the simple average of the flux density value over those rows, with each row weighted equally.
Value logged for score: 50.9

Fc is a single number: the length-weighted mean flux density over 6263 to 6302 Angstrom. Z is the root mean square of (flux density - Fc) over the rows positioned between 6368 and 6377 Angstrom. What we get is 1.05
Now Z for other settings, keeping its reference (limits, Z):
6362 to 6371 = 1.03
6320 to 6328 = 0.64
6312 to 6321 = 0.67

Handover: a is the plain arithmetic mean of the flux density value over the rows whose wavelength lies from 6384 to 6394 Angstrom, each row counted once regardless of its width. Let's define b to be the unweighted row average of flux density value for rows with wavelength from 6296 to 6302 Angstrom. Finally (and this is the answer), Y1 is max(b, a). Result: 52.0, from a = 50.8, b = 52.0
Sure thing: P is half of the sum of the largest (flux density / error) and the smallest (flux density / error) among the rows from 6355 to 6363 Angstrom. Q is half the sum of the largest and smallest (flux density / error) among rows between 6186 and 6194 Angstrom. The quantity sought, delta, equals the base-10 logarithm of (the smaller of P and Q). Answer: 1.91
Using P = 82.0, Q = 81.4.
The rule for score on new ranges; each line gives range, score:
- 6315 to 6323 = 51.6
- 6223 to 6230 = 52.9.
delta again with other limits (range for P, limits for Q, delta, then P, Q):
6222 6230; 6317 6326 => 1.91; 82.0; 82.4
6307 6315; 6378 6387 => 1.90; 79.6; 84.5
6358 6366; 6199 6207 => 1.88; 75.4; 81.1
